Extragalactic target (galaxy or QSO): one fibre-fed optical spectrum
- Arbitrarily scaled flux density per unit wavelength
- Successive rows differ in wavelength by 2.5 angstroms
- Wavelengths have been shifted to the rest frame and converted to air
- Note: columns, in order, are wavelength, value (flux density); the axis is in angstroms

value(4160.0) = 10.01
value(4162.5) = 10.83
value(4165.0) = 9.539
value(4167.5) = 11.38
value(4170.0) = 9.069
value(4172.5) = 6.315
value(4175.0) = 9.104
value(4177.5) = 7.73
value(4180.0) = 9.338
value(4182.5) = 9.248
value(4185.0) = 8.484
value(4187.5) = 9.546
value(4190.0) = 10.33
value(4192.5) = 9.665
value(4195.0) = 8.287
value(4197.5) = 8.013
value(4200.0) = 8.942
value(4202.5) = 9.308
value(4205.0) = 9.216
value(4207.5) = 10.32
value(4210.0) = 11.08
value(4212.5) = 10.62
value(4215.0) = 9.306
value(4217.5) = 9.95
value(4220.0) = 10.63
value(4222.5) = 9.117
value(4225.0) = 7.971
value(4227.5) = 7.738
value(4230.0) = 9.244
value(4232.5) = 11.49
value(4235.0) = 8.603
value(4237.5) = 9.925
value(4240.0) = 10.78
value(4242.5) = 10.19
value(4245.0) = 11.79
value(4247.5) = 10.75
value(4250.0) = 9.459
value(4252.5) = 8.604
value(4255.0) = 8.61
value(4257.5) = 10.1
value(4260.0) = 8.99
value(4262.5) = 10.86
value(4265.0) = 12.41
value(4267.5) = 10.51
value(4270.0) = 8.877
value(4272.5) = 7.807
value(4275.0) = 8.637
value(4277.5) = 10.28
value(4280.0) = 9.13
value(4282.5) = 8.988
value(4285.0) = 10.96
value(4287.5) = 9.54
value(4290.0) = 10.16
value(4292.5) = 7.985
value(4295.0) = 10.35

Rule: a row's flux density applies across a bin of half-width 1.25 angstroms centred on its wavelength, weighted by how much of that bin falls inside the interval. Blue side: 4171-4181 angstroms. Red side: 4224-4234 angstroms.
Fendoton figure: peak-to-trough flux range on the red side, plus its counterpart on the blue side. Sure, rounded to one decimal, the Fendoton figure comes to 6.8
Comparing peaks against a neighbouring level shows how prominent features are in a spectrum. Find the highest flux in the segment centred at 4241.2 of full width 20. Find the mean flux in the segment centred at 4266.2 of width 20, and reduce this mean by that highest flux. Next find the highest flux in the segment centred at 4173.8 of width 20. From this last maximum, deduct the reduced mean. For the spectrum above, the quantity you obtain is 13.40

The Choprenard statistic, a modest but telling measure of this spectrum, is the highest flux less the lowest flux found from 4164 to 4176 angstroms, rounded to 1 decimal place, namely 5.1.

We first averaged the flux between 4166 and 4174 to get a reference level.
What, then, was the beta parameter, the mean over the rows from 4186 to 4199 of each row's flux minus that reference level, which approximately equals 0.2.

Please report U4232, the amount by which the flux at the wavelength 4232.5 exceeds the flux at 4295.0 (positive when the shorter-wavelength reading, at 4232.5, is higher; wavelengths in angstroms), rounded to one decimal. 1.1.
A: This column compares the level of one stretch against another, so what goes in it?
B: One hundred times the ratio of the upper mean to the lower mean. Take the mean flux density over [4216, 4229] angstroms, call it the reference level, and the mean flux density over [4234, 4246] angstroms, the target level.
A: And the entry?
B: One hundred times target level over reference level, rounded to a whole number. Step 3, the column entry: 113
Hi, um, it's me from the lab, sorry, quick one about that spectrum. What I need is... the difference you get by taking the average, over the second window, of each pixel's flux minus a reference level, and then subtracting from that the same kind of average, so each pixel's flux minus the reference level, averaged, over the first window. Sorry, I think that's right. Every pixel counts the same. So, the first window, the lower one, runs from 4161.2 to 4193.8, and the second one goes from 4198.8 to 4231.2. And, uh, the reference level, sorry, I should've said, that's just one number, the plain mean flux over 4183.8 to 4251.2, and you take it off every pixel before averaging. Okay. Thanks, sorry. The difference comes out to 0.22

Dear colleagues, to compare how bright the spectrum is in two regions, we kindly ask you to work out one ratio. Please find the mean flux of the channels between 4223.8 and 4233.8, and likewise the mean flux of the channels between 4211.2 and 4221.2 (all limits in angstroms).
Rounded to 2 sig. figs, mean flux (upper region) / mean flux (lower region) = 0.90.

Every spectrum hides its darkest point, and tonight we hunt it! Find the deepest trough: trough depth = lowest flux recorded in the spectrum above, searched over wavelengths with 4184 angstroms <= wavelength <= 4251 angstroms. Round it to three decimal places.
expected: 7.738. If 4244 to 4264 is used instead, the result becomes 8.604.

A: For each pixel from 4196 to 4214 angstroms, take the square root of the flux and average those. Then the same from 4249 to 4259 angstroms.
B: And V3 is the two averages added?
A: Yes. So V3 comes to 6.13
